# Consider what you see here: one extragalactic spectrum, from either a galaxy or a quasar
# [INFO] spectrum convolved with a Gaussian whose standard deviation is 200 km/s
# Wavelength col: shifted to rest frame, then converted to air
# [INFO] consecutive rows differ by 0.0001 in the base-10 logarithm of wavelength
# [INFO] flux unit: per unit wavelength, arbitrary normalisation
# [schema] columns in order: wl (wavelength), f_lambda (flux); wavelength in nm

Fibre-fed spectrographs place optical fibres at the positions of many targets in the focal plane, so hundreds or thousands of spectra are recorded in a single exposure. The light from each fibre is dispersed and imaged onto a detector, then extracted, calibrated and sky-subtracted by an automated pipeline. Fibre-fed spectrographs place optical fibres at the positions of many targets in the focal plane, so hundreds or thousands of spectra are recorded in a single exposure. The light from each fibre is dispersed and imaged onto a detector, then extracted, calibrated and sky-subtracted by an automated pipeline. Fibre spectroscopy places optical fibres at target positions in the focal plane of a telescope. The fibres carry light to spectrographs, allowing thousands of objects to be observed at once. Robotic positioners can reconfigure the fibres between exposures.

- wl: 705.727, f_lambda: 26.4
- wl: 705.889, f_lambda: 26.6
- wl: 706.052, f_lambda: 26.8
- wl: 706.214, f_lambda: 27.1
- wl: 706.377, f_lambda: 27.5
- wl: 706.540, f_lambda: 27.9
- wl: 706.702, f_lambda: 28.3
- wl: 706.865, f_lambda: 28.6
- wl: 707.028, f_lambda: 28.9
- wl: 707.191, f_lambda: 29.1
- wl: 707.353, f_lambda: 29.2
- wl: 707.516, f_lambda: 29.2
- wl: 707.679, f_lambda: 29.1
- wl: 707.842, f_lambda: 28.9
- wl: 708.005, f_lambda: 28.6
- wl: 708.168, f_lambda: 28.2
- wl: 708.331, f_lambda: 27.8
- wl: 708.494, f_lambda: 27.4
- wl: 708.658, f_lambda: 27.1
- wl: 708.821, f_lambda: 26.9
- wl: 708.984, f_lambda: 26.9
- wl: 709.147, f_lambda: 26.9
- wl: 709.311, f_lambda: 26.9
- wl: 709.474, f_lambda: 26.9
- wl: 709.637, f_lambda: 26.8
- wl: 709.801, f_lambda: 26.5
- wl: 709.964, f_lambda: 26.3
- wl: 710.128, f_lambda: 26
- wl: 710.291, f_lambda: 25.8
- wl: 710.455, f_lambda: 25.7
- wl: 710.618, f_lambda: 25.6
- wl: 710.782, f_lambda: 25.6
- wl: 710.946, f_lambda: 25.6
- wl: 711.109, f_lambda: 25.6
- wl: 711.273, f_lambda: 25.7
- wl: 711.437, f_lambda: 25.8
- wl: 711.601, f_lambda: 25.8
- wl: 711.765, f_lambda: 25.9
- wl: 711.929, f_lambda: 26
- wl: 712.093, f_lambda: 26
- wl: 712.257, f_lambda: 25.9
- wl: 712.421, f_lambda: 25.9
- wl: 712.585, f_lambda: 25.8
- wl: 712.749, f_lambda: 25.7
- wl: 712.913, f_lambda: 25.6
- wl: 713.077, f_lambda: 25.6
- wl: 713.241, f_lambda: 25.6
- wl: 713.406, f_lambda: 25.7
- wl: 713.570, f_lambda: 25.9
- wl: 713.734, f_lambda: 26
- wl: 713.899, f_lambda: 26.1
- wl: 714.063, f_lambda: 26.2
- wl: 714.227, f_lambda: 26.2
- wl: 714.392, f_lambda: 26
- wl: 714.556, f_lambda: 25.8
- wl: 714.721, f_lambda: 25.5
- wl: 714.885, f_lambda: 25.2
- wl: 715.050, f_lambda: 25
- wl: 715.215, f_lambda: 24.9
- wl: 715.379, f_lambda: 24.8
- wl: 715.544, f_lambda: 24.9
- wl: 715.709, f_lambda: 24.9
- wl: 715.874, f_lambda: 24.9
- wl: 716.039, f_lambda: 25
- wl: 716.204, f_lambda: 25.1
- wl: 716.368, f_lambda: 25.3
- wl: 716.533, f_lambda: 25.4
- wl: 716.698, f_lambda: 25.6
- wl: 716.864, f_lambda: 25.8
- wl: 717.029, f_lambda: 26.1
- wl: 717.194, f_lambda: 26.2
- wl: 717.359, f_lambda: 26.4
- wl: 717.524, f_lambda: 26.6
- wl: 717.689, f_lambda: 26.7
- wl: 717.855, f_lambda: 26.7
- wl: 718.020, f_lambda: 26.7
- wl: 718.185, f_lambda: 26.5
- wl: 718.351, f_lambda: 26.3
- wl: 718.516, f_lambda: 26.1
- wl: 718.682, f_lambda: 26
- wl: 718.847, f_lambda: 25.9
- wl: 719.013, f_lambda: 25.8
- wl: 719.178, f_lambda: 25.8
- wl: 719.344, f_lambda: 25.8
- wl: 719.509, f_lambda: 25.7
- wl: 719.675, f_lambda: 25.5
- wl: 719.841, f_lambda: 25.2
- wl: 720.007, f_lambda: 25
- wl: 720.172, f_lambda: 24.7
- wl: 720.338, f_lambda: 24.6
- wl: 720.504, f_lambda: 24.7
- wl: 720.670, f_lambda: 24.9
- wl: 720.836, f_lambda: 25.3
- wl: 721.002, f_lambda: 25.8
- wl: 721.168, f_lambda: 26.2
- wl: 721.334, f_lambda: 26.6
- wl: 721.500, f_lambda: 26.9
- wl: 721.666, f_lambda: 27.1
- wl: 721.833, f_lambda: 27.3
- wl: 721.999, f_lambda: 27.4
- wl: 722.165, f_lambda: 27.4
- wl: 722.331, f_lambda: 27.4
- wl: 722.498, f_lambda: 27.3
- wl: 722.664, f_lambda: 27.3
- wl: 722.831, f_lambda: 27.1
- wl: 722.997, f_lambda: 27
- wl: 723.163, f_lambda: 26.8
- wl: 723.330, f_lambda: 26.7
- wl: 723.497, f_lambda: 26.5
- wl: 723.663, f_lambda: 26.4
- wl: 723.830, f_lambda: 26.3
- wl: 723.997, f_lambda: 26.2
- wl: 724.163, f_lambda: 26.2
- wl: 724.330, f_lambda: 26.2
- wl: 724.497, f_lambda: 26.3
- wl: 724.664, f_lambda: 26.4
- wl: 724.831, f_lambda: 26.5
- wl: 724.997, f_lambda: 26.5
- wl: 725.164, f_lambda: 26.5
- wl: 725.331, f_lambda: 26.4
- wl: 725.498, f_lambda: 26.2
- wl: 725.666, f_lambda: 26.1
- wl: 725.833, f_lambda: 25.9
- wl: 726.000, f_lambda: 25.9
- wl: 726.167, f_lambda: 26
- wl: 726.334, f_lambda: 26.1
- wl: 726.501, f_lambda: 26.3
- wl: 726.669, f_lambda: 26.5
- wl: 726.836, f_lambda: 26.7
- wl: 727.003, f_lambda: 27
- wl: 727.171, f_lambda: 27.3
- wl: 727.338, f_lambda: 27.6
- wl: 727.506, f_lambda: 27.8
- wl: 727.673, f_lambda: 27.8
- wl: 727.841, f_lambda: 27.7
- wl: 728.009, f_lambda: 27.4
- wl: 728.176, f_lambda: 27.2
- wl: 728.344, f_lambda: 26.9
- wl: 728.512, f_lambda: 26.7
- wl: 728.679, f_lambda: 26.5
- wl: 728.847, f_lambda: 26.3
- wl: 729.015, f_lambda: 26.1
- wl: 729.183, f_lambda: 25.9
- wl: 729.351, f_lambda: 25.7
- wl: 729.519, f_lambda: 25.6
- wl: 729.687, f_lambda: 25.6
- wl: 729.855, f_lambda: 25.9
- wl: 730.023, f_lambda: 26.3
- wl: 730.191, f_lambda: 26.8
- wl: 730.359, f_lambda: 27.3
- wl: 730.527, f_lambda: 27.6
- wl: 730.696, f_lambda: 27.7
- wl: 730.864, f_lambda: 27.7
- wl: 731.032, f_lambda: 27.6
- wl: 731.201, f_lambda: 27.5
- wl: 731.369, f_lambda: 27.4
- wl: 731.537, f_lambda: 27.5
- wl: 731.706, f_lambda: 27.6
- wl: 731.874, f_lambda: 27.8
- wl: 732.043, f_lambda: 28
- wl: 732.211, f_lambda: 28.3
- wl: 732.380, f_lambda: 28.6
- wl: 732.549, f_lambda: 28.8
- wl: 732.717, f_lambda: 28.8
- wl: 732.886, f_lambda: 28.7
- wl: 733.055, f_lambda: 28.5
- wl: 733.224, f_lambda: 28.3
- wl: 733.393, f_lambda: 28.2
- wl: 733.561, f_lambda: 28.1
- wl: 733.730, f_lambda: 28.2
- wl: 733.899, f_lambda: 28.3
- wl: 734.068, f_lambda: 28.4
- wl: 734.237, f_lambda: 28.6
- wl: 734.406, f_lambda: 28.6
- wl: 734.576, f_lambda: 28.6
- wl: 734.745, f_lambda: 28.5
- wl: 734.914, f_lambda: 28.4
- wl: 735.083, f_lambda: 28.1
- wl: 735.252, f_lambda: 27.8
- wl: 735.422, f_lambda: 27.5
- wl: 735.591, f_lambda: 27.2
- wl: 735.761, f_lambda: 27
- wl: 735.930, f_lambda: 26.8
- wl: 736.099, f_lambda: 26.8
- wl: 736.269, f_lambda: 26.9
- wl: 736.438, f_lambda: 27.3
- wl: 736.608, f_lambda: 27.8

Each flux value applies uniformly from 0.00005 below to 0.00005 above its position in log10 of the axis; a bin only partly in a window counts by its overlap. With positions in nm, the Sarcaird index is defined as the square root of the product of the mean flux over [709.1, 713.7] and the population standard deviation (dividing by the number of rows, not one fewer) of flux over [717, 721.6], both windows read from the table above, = 4.16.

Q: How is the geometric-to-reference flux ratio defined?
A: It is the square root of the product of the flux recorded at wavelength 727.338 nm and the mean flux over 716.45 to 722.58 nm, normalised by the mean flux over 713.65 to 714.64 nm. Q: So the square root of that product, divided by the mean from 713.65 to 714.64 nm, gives 1.03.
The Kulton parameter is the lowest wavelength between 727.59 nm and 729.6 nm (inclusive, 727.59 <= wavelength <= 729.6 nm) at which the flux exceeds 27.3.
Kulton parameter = 727.673 nm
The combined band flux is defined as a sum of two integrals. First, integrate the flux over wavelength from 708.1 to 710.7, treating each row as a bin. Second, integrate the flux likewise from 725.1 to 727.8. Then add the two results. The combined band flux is 141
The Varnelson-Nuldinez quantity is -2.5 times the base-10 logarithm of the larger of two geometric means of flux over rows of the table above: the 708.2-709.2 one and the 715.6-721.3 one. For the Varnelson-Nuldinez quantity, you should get -3.59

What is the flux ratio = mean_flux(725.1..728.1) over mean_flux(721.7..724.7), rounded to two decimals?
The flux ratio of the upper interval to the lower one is 1.00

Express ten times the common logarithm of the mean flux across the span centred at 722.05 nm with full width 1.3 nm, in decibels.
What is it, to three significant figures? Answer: 14.4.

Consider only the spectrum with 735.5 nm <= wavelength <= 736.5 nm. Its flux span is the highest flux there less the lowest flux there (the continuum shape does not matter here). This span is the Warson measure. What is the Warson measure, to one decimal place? 0.5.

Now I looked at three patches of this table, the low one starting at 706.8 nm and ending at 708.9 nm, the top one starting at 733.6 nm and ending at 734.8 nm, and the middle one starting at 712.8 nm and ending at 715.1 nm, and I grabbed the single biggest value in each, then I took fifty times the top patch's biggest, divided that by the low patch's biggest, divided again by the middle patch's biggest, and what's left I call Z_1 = 1.87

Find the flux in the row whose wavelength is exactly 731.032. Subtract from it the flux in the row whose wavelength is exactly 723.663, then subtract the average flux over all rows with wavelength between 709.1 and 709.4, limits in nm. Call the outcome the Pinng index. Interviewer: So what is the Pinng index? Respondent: -25.7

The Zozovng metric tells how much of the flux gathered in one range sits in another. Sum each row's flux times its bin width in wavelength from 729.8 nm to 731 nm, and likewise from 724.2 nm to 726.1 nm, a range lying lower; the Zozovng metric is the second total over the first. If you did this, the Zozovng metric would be 1.5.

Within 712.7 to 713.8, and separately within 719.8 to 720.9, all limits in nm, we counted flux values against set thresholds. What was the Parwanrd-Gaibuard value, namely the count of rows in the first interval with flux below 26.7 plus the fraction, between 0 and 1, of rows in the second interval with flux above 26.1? 7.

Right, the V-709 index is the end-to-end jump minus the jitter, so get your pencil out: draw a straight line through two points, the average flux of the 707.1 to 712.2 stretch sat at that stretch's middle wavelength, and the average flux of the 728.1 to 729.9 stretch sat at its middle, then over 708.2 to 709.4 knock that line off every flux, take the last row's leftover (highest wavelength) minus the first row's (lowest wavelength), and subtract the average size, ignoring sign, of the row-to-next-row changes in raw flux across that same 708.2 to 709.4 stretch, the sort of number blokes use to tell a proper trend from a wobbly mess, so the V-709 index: -1.0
